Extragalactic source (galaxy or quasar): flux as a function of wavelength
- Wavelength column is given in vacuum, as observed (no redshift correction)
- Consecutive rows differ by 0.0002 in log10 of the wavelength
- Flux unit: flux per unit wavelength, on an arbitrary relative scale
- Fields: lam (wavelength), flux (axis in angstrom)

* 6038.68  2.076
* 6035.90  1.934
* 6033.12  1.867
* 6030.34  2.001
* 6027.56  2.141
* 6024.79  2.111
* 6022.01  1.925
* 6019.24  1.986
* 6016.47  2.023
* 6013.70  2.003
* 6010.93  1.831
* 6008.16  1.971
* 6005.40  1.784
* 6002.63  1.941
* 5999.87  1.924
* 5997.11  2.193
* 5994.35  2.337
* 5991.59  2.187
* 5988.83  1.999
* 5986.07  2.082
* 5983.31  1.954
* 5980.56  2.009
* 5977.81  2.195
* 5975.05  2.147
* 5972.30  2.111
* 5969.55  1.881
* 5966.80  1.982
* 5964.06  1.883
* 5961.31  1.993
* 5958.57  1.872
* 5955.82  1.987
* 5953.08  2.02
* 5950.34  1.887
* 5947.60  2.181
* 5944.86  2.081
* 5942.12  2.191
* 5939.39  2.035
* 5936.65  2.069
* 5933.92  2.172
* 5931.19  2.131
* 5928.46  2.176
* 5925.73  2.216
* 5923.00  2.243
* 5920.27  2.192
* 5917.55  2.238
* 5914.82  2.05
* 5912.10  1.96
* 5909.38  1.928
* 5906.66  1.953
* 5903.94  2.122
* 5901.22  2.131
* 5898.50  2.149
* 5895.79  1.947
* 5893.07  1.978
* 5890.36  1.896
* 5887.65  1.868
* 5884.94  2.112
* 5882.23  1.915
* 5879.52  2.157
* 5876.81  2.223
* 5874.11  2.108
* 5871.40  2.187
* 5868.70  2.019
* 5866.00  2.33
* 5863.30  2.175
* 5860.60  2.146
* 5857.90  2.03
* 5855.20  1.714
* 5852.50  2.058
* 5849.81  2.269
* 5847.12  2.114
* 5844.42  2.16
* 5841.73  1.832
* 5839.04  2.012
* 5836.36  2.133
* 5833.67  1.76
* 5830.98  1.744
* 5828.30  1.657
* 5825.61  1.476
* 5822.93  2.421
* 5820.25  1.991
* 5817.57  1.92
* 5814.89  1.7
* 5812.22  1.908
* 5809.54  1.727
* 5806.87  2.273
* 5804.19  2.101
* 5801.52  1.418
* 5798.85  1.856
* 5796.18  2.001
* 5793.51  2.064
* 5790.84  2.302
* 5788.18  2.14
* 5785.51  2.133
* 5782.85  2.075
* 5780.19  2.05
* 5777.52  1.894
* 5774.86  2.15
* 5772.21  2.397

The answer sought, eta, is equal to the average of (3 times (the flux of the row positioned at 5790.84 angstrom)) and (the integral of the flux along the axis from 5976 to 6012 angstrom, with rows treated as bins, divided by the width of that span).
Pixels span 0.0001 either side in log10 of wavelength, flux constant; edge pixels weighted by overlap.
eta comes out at 4.5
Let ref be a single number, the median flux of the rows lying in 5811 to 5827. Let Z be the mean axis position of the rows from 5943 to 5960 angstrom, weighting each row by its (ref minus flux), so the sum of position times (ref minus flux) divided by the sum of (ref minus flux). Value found 5947.9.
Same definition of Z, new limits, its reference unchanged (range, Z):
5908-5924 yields 5919.2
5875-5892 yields 5879.0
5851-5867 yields 5863.2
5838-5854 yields 5847.9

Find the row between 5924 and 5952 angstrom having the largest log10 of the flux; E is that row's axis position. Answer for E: 5925.73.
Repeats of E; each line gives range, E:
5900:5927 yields 5923.00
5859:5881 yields 5866.00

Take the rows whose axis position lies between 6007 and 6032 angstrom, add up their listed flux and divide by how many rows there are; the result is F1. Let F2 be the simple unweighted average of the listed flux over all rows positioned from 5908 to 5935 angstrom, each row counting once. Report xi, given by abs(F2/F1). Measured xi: 1.07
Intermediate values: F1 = 2.00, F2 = 2.13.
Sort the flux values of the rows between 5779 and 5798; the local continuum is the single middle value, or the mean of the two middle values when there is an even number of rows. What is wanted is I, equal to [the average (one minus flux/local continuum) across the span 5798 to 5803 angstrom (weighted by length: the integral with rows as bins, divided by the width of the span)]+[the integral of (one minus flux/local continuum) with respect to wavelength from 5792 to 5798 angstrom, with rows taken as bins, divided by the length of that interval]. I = 0.24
